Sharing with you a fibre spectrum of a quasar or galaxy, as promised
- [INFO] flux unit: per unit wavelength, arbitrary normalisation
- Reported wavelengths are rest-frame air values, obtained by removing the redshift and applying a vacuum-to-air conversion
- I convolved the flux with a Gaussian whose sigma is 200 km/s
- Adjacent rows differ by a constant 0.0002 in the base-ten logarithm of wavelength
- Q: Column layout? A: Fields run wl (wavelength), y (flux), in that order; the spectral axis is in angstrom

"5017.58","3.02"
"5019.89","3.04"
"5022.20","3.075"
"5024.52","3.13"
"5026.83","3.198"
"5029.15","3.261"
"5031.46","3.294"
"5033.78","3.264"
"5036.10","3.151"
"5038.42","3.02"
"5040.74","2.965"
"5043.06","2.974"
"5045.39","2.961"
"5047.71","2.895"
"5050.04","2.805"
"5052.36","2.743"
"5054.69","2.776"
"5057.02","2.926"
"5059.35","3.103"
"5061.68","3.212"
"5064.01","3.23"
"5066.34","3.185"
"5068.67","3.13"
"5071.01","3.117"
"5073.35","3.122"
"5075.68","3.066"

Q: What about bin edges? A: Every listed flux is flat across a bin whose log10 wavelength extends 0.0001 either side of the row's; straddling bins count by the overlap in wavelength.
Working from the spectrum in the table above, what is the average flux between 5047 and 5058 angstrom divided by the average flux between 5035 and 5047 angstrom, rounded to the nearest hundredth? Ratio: 0.94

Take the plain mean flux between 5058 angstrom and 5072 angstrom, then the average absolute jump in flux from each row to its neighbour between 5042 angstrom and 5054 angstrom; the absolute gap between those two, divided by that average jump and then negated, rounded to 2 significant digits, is -54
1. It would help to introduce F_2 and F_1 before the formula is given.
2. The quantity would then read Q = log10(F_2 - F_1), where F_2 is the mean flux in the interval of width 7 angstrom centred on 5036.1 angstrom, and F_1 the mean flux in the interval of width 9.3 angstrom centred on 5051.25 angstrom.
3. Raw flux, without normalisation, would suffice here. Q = -0.47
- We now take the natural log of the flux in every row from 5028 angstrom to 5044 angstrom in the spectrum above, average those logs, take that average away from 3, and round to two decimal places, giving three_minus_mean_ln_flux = 1.86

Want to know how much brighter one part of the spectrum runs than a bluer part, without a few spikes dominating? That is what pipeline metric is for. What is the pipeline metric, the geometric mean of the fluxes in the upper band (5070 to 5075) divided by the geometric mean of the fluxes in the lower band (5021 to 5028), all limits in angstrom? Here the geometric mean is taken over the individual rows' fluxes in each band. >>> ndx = 1.00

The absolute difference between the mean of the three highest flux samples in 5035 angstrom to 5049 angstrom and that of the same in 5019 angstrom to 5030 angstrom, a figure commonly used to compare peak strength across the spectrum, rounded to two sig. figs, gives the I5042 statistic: 0.15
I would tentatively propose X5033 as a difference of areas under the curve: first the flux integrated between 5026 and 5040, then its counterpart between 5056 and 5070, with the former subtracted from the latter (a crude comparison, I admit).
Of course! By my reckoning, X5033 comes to -1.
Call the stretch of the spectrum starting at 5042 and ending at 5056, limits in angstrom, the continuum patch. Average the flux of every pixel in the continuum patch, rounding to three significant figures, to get 2.86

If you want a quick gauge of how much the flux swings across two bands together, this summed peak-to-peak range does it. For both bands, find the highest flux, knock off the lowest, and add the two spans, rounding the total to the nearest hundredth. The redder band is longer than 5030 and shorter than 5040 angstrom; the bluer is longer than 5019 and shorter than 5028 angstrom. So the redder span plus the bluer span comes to 0.43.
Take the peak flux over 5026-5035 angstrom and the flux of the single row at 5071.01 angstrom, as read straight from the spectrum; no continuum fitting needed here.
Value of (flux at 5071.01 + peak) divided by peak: 1.95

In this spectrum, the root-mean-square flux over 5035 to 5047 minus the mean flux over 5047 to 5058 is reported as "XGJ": 0.19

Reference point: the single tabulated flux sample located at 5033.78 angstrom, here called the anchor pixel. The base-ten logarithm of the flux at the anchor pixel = 0.514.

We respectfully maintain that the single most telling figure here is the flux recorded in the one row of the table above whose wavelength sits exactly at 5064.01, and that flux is 3.23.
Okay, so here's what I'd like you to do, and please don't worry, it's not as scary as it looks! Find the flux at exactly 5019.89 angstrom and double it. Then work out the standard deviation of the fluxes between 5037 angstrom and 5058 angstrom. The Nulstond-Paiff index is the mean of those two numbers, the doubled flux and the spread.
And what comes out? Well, 3.09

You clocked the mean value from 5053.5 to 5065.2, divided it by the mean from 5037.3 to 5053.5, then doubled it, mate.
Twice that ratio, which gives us 2.10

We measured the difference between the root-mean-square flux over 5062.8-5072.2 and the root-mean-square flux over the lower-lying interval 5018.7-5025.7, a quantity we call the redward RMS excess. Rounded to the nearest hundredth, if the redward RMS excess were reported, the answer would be 0.08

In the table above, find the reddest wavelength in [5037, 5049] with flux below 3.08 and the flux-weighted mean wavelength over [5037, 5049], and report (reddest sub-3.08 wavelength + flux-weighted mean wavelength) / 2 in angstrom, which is 5045.4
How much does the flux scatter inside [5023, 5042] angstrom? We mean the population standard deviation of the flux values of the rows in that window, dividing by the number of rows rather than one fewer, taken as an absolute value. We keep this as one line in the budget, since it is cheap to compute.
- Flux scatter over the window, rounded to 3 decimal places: 0.111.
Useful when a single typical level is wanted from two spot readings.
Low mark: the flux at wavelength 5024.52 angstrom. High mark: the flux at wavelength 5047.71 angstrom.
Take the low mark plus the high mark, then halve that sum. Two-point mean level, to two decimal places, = 3.01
